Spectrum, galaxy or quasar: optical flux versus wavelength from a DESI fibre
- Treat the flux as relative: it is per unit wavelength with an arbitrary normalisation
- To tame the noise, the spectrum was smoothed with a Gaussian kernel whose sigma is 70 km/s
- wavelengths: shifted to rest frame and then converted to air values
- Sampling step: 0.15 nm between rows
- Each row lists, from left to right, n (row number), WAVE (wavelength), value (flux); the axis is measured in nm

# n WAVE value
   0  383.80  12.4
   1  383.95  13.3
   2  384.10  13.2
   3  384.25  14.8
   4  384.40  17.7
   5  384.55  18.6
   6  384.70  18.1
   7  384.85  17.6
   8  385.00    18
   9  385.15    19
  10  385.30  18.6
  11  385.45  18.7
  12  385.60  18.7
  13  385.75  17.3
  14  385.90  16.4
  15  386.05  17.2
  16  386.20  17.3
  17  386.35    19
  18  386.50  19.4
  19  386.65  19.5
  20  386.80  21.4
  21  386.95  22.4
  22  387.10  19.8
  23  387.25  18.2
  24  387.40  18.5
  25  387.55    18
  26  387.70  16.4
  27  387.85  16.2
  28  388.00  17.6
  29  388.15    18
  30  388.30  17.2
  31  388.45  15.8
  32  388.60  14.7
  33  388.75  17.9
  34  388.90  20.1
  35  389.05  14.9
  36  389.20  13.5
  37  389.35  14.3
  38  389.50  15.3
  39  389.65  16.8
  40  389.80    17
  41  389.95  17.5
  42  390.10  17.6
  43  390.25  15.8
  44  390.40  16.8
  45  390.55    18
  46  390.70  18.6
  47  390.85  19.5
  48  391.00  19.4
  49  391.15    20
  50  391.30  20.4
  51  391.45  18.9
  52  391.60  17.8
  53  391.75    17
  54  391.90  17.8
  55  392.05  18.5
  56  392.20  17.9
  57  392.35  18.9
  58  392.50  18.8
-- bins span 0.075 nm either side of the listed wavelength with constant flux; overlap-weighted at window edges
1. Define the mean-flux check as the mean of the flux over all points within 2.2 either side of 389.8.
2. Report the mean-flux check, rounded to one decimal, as 17.3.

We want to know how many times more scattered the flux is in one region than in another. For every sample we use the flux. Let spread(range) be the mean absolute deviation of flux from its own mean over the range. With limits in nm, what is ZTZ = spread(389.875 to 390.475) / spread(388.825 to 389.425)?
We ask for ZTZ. 0.3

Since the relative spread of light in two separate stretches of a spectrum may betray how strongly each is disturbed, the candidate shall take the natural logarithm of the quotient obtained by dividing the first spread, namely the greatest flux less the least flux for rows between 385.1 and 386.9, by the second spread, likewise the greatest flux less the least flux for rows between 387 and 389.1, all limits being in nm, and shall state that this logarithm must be -0.077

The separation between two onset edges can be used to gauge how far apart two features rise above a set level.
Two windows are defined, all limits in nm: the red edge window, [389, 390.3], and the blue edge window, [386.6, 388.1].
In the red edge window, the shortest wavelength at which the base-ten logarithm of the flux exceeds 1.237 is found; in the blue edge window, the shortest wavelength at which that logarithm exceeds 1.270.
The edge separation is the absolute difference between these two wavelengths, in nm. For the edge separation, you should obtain 3.30 nm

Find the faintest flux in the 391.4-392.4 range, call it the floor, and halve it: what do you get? 8.5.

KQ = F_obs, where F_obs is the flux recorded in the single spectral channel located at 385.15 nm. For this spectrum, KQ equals 19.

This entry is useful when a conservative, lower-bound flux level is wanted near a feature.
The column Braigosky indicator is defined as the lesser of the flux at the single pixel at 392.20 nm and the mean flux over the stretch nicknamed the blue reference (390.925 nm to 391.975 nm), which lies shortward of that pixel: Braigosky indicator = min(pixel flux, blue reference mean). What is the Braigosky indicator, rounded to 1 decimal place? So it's 17.9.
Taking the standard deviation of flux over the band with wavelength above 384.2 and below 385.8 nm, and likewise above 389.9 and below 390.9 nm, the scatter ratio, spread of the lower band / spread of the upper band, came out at 1.0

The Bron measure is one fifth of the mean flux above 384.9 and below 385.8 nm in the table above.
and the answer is 3.68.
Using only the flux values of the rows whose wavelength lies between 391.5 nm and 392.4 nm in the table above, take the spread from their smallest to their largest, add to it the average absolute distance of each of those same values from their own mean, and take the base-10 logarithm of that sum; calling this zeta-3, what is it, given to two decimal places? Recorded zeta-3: 0.38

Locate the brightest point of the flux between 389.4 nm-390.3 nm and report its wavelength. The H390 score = 390.10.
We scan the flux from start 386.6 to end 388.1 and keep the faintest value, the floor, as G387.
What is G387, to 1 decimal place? 16.2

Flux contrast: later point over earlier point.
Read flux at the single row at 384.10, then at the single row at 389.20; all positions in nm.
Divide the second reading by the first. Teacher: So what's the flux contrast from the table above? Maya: 1.02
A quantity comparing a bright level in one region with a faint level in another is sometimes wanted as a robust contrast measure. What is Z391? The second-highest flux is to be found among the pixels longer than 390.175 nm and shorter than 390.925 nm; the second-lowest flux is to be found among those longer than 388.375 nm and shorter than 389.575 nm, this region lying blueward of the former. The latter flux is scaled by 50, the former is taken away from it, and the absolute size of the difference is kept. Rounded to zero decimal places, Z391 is 696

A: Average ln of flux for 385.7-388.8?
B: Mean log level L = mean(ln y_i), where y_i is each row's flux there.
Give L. 2.89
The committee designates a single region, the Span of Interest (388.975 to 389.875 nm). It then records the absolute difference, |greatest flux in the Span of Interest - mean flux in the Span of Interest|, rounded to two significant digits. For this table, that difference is 1.7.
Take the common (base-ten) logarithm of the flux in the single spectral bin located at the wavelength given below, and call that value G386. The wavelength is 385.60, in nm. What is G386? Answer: 1.272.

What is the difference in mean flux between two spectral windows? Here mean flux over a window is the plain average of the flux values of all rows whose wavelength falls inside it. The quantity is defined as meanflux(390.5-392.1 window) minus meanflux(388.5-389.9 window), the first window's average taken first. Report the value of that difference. 2.7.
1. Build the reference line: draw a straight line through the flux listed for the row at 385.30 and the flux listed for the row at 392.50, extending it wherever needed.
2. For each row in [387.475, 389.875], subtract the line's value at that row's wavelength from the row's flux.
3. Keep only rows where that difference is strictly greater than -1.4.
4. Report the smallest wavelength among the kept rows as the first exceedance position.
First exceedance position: 387.55 nm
